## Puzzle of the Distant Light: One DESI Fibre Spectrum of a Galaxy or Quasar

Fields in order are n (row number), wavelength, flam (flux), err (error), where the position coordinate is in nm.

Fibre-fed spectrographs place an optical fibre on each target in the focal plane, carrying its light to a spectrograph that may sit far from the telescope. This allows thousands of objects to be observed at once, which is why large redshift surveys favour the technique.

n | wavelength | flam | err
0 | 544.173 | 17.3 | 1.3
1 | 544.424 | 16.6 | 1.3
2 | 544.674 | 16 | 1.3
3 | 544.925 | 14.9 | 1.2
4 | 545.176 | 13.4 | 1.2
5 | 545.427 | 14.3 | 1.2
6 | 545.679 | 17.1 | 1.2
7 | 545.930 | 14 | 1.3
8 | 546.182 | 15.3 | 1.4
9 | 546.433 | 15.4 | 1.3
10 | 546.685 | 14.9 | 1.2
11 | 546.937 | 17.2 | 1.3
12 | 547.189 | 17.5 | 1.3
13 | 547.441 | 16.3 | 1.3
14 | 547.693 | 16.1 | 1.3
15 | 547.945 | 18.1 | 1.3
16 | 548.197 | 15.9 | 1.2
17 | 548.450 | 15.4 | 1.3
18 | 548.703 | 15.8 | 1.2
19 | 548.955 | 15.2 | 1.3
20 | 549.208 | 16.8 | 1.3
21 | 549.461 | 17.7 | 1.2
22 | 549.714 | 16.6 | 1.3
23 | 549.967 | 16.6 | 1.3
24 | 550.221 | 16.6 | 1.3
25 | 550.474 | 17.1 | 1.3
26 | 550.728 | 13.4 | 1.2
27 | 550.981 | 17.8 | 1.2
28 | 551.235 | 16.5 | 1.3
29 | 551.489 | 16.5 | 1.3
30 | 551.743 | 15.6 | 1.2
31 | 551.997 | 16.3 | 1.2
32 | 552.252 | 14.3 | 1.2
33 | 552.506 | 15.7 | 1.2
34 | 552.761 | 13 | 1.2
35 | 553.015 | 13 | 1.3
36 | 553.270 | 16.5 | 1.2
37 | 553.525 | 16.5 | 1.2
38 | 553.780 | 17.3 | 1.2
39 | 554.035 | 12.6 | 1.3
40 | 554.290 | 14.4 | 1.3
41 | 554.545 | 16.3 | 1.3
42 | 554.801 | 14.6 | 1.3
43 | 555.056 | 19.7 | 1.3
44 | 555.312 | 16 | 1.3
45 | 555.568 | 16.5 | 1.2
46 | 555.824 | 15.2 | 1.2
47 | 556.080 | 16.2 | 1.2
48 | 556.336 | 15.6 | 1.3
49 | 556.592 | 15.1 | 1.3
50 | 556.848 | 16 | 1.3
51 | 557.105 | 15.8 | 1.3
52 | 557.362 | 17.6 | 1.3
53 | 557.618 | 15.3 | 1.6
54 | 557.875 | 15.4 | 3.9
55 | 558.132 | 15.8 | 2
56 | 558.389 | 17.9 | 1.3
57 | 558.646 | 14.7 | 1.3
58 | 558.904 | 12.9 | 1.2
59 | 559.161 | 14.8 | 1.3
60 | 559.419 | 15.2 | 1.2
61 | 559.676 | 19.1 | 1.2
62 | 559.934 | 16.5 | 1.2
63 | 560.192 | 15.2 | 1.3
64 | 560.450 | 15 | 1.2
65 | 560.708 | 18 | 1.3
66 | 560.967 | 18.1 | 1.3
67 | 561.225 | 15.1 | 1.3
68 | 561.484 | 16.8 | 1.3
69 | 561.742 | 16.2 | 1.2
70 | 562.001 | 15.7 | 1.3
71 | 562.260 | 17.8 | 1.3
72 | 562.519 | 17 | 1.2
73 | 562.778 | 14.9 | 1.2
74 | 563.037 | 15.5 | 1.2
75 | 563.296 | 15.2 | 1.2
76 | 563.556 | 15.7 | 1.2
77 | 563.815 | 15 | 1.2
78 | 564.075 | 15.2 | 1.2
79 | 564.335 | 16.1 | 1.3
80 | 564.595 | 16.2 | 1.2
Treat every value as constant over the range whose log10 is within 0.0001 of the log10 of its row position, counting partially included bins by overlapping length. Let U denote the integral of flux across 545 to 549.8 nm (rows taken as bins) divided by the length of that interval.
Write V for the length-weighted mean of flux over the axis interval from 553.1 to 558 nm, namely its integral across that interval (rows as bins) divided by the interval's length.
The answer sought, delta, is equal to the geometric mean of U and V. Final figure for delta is 15.9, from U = 15.9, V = 15.9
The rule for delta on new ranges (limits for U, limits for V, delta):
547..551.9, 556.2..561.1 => 16.2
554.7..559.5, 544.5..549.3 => 15.8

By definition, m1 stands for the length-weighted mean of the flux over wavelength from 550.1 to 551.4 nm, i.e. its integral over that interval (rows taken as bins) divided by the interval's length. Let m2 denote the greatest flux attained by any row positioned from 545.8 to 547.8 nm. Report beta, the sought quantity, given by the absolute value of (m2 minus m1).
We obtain 1.2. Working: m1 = 16.3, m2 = 17.5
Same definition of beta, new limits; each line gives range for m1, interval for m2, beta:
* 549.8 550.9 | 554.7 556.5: 3.7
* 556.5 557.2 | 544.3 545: 0.9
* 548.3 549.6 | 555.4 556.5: 0.3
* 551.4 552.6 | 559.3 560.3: 3.4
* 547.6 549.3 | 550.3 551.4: 1.6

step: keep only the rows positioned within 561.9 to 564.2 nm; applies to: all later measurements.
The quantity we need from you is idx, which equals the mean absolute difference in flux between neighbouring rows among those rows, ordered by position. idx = 0.91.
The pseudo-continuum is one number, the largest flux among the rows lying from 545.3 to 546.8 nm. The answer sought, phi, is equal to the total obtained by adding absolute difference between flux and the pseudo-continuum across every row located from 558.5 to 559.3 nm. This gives 8.9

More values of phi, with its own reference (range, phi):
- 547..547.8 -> 2.2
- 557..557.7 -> 3.6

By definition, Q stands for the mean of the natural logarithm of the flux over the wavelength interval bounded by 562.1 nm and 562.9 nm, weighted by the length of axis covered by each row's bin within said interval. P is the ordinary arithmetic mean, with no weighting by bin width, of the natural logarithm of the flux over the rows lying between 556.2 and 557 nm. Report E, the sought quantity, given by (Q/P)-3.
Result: -1.98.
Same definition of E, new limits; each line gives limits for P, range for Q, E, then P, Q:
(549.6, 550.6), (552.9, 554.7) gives -2.04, 2.82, 2.72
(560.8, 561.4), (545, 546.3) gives -2.04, 2.81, 2.69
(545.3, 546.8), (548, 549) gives -1.98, 2.72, 2.76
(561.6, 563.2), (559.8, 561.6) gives -2.00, 2.78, 2.79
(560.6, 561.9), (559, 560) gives -2.01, 2.82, 2.79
